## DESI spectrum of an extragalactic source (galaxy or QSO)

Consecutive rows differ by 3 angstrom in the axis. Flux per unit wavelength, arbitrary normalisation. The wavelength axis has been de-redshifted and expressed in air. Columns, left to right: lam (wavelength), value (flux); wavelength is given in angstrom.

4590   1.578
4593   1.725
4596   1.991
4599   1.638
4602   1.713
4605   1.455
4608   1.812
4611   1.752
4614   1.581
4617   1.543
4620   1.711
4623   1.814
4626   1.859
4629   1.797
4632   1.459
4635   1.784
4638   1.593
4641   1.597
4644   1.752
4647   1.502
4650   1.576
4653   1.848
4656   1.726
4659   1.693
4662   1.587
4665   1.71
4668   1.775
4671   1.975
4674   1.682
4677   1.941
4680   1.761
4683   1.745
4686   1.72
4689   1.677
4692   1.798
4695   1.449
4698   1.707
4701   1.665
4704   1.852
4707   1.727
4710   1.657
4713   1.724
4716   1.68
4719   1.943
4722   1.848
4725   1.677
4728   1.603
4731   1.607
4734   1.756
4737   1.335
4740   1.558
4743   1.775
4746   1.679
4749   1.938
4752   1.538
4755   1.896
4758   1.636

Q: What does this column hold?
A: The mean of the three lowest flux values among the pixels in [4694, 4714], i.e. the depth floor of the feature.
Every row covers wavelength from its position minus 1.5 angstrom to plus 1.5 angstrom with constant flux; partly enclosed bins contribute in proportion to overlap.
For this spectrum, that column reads 1.59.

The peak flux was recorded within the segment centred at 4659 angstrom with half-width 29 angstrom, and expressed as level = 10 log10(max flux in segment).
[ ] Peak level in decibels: 3.0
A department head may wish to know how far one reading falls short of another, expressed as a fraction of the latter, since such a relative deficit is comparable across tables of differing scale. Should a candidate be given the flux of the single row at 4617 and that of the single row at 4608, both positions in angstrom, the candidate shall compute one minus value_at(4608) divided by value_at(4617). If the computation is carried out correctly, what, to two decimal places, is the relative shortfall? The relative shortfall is -0.17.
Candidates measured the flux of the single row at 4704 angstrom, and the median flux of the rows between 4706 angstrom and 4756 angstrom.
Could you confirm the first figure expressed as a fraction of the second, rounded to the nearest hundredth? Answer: 1.10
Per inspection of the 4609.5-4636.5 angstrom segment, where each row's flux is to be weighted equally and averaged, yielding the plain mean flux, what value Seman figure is 1.70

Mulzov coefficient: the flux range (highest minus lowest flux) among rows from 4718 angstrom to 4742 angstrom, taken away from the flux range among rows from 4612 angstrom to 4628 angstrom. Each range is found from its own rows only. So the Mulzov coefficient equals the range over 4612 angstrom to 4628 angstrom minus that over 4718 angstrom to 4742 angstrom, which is -0.29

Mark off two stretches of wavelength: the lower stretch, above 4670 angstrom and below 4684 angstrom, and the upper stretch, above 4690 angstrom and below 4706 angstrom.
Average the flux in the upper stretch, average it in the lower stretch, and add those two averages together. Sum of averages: 3.51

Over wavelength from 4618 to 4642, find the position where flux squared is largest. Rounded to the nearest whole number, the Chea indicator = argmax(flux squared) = 4626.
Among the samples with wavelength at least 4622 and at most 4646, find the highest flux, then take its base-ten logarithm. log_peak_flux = 0.269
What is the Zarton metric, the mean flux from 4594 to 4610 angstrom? 1.72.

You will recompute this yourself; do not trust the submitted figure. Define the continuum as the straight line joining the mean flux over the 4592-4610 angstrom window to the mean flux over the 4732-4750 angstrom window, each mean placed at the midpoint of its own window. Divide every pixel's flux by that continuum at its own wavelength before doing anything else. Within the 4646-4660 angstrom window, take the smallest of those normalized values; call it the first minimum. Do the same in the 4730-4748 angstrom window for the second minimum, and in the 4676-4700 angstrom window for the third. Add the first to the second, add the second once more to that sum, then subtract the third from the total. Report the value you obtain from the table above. 1.62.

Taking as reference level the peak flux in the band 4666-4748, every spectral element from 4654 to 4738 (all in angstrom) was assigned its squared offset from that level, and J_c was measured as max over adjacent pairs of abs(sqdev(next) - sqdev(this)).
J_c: 0.36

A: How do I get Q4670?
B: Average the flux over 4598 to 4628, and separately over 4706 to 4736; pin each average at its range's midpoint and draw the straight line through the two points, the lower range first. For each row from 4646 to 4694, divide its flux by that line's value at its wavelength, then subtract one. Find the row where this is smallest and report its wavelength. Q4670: 4647 angstrom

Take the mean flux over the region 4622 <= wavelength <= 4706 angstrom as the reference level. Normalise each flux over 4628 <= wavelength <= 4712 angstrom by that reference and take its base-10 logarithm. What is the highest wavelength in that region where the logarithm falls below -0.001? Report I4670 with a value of 4710 angstrom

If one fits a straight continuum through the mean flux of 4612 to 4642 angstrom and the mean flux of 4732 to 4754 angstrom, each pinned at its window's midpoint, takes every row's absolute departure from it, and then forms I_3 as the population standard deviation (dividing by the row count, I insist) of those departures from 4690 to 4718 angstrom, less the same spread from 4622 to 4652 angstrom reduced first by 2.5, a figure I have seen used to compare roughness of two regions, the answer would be 2.53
